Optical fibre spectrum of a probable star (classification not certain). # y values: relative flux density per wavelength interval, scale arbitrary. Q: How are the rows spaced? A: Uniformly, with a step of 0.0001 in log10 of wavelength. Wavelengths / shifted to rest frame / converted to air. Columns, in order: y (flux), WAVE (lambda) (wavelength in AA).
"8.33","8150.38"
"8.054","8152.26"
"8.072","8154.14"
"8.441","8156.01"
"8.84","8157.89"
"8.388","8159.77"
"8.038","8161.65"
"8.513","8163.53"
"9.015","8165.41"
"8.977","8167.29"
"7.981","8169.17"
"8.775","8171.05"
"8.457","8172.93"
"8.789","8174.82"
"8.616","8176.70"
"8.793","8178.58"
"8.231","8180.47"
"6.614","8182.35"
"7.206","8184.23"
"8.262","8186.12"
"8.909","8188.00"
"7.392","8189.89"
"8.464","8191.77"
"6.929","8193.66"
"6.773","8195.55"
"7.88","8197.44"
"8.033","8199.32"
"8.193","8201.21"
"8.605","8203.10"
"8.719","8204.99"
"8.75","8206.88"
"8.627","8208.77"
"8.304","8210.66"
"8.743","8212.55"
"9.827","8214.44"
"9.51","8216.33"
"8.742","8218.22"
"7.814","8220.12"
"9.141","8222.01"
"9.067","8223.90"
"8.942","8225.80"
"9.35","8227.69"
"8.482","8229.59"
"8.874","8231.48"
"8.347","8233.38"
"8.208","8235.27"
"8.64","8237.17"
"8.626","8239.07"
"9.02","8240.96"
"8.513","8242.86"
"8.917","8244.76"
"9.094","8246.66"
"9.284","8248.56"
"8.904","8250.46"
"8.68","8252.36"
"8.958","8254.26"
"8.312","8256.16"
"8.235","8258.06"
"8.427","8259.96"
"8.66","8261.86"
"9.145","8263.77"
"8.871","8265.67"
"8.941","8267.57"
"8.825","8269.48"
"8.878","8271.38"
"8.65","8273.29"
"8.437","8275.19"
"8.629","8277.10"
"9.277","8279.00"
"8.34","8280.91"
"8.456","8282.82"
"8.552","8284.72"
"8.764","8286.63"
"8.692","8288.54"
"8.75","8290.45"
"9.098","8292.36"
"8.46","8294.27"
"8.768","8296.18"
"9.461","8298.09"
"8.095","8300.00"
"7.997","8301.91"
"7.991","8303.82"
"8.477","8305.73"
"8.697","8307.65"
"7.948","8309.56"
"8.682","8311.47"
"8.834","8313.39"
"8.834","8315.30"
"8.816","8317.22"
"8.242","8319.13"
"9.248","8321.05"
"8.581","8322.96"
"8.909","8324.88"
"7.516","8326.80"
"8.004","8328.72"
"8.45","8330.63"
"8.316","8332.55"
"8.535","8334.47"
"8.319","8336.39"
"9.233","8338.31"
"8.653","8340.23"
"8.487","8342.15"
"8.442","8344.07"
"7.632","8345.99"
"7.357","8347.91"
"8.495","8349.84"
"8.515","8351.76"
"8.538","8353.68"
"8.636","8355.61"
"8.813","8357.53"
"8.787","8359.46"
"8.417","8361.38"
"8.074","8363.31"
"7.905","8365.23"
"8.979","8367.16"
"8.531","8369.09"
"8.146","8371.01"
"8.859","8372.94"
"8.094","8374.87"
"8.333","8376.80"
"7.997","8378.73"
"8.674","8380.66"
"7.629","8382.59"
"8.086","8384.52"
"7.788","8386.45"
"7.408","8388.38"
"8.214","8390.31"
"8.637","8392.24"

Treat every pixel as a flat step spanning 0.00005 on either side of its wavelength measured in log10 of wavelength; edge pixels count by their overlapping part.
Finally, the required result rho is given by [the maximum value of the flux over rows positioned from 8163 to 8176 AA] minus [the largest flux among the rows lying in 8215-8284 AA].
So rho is -0.5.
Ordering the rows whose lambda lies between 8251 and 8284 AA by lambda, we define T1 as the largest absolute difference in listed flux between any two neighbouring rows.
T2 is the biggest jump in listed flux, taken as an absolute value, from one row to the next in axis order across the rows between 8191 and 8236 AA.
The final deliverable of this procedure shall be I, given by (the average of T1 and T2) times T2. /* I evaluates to 1.9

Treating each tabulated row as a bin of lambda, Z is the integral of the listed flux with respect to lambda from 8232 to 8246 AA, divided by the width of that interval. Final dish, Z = 8.6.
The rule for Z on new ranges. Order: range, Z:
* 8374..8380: 8.2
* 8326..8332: 8.0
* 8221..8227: 9.1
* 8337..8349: 8.3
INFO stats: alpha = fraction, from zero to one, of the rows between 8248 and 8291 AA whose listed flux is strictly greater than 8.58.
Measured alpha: 0.70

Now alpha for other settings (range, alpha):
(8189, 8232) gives 0.57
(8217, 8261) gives 0.65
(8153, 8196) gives 0.35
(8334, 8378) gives 0.30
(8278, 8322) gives 0.57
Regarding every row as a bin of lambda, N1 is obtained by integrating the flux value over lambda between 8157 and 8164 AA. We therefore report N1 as 59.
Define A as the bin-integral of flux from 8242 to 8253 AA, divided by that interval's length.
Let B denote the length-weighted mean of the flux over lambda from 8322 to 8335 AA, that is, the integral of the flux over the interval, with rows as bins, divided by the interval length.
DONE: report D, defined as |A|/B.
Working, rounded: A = 8.90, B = 8.33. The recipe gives 1.07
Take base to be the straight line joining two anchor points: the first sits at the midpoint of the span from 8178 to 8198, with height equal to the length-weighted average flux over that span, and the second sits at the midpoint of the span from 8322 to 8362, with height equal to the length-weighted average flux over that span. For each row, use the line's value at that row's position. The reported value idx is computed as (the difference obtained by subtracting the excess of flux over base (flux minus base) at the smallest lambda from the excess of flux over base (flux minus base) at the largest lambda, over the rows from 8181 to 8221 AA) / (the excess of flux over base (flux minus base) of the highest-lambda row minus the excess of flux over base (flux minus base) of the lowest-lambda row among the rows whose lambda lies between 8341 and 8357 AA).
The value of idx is 11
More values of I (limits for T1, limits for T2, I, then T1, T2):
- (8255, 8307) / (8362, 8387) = 1.3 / 1.4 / 1.1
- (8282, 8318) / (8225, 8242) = 1.0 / 1.4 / 0.9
